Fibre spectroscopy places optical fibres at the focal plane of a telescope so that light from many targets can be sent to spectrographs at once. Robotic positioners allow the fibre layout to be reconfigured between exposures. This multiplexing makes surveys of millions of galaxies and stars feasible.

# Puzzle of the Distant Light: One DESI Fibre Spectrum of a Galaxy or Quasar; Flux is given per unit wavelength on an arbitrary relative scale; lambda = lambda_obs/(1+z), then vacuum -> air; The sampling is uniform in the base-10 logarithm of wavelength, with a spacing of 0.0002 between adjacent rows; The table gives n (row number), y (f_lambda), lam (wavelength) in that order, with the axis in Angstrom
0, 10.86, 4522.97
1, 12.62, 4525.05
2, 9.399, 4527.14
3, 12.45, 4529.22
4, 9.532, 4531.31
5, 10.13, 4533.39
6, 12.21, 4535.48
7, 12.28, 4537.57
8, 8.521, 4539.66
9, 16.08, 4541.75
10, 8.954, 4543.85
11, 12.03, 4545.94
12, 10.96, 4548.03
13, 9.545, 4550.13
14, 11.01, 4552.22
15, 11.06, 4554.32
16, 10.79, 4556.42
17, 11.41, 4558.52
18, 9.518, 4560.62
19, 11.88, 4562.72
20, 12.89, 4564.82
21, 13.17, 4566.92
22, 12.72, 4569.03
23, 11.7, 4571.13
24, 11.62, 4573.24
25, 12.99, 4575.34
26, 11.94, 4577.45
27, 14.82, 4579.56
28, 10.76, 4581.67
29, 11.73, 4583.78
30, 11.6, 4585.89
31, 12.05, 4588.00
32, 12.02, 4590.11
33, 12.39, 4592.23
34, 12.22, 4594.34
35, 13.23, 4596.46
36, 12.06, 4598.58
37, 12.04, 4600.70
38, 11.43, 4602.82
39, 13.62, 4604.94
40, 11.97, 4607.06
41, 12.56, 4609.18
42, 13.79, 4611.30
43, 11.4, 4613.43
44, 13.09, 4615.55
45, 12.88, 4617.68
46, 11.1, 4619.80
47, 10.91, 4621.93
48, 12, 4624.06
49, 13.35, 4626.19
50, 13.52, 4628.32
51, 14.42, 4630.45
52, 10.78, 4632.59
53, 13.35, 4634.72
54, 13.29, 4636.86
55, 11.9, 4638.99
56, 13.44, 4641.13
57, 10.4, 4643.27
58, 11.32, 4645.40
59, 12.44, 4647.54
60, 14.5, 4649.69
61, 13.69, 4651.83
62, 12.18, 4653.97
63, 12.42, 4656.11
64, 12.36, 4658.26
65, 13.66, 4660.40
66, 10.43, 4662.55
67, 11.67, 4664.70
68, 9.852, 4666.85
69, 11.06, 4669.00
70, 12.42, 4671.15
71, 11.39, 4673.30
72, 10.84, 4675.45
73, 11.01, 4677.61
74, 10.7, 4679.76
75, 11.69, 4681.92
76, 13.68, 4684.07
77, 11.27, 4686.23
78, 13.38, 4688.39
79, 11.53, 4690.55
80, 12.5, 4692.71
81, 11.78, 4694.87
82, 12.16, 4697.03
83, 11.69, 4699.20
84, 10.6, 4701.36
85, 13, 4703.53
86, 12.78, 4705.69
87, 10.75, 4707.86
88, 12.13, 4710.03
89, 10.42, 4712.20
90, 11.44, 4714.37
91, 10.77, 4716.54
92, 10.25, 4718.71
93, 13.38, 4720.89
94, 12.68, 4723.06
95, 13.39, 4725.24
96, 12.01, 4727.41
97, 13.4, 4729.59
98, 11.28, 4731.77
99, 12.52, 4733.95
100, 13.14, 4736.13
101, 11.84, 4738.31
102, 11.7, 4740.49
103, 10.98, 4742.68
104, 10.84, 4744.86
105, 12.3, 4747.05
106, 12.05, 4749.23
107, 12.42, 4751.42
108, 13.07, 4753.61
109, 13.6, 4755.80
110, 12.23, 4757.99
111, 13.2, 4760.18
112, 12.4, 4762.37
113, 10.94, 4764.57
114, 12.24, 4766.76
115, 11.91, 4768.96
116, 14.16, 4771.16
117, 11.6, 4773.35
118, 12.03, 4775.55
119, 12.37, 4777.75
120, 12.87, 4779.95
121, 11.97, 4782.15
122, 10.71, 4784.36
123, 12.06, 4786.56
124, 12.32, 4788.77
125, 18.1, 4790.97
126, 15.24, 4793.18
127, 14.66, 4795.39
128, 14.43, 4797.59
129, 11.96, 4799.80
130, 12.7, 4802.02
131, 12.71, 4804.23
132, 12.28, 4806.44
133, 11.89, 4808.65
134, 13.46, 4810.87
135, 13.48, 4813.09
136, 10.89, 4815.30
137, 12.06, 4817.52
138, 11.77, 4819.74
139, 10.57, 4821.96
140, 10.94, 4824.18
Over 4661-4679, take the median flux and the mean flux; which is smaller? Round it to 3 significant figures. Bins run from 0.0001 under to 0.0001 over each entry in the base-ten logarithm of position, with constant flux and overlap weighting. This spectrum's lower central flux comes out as 11.0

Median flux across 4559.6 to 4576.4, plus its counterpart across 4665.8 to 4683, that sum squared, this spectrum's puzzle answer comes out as 545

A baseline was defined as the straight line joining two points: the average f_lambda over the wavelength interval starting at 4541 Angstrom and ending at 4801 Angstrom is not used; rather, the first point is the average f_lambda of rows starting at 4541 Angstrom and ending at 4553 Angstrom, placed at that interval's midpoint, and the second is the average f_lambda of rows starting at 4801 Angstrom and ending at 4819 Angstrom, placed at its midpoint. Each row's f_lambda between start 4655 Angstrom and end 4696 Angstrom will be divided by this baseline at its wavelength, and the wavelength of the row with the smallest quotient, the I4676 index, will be 4666.85 Angstrom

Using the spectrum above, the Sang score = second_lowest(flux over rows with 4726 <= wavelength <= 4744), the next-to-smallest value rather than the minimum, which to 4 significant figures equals 11.28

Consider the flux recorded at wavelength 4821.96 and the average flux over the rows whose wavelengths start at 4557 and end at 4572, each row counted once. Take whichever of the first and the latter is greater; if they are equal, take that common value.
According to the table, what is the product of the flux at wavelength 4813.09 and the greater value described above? 160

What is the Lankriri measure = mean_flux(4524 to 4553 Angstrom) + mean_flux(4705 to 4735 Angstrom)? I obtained 23.1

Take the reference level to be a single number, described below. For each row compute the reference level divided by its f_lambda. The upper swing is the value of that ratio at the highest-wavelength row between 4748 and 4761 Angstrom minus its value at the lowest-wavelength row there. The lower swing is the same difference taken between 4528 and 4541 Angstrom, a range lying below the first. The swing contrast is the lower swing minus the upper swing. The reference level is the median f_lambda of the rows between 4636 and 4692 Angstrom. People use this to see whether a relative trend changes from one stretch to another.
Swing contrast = 0.52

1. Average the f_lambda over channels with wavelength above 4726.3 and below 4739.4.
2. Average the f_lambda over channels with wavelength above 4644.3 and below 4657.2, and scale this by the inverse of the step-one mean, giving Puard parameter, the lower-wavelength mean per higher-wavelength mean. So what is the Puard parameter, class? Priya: 1.03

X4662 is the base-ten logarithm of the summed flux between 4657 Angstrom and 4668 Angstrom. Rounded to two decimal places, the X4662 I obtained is 1.76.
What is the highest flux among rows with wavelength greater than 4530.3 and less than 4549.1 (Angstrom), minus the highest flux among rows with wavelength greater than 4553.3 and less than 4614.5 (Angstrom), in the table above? 1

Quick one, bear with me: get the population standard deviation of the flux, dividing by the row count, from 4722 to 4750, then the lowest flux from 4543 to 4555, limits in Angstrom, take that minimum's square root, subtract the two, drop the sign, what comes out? 2.2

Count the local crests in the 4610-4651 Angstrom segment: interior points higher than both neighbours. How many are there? 4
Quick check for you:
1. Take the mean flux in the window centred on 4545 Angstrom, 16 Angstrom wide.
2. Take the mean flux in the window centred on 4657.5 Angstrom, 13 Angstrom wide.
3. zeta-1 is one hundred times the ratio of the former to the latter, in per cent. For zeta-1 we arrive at 90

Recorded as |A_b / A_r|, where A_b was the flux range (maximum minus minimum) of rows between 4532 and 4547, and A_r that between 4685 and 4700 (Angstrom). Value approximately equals 3.6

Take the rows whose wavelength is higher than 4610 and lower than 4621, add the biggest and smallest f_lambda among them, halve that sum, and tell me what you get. 12.4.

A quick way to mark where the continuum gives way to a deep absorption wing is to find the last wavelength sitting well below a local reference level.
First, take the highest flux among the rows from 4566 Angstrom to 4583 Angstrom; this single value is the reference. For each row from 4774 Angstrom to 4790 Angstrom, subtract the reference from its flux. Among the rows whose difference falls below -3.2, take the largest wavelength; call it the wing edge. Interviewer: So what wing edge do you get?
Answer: 4784.36 Angstrom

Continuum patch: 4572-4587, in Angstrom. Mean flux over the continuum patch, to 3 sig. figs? 12.2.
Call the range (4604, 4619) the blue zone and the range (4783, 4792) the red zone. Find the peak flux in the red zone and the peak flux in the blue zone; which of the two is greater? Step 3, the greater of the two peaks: 18.1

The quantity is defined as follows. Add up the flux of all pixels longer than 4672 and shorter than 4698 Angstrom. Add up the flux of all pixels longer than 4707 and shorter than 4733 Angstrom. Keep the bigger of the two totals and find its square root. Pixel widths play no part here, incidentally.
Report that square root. 11.9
